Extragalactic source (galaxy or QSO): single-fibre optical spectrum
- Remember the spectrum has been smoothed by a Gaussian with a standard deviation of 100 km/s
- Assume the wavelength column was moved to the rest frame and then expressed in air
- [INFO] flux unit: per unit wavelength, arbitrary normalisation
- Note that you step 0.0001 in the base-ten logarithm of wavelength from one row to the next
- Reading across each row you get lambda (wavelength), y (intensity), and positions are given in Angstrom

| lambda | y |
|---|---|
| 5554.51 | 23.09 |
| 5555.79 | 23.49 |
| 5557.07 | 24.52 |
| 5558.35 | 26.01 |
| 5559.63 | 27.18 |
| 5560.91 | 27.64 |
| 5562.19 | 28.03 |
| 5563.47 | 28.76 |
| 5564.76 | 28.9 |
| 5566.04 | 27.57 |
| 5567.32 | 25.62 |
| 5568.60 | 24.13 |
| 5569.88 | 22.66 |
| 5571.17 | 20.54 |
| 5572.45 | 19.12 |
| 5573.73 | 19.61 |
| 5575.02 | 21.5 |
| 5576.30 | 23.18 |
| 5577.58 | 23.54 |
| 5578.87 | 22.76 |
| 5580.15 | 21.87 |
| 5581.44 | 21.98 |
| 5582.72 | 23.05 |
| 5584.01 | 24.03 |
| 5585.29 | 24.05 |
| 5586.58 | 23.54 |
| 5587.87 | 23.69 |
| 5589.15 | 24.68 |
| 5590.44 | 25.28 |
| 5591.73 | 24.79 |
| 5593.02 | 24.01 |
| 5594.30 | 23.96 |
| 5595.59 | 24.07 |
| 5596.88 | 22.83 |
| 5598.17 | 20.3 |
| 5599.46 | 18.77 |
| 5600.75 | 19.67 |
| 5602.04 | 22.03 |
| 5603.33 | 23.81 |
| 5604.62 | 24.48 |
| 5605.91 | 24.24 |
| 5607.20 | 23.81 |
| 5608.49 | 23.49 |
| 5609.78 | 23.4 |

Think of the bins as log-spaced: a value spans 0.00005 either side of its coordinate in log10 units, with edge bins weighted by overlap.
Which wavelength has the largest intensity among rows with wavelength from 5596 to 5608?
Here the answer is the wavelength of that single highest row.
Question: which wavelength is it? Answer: 5604.62 Angstrom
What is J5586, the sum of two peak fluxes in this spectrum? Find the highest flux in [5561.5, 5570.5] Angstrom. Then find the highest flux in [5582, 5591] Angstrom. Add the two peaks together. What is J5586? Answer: 54.2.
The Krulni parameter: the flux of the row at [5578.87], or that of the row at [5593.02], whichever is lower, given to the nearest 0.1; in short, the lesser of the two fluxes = 22.8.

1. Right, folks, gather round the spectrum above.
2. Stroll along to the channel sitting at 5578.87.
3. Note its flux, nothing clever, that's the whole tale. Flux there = 22.76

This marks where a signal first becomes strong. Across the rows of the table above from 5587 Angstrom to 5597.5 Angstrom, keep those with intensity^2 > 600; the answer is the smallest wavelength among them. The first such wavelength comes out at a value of 5589.15 Angstrom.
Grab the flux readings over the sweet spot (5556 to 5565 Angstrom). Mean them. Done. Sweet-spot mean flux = 27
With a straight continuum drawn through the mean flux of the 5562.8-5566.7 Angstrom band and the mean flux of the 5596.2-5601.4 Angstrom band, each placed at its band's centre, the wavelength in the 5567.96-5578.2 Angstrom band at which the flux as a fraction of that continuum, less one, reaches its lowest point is 5572.45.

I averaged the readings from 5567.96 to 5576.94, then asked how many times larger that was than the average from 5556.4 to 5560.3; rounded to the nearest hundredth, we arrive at 0.83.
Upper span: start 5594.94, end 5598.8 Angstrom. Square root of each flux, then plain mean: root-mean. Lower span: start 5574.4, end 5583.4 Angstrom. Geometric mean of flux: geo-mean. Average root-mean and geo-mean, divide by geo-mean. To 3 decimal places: 0.605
